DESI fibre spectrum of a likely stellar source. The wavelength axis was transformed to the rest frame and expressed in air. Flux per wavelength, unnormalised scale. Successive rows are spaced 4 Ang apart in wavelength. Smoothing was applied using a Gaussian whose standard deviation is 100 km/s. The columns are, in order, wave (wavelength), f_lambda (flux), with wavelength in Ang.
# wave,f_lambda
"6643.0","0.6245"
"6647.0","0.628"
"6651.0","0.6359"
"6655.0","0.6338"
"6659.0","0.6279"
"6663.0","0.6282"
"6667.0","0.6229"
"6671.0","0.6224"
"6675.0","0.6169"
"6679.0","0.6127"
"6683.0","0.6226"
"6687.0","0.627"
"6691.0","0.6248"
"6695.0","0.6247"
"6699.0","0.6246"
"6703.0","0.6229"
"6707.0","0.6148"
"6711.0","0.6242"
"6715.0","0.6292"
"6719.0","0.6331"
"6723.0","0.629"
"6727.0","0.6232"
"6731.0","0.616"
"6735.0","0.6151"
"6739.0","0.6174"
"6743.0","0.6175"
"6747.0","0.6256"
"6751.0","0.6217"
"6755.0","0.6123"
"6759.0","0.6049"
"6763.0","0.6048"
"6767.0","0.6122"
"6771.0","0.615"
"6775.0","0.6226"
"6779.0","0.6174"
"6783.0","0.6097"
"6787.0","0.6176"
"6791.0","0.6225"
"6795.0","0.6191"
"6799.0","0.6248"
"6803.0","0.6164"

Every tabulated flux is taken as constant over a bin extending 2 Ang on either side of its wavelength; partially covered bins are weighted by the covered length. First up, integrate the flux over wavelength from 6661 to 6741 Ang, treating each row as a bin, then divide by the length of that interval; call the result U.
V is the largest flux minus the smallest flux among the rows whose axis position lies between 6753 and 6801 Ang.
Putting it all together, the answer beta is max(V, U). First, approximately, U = 0.623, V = 0.020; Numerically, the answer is 0.623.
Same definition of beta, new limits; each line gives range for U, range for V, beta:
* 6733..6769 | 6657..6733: 0.615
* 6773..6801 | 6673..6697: 0.619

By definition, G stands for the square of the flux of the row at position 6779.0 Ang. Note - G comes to 0.381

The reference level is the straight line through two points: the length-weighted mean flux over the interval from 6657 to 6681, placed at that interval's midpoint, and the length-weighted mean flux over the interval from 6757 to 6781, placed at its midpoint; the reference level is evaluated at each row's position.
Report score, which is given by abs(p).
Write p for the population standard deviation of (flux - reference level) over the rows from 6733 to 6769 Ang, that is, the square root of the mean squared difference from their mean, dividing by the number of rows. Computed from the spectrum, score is 0.0061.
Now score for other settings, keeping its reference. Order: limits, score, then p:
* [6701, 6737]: 0.0062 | 0.0062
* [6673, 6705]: 0.0051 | 0.0051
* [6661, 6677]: 0.0036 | 0.0036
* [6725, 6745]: 0.0026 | 0.0026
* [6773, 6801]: 0.0049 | 0.0049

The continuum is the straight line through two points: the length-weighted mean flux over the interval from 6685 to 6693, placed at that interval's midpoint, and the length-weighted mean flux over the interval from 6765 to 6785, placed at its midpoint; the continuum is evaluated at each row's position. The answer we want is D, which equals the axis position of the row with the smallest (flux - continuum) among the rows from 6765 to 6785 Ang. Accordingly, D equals 6783.0 Ang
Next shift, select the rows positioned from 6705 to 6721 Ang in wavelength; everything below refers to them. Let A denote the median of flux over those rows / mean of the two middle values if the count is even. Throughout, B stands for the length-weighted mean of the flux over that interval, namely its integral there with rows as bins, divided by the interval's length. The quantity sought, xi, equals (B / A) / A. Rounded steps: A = 0.627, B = 0.625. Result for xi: 1.59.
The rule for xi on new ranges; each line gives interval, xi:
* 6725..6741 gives 1.62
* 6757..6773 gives 1.65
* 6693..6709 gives 1.60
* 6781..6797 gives 1.61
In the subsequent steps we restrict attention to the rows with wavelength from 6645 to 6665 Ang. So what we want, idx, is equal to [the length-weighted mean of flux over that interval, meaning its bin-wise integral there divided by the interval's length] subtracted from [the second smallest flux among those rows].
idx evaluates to -0.003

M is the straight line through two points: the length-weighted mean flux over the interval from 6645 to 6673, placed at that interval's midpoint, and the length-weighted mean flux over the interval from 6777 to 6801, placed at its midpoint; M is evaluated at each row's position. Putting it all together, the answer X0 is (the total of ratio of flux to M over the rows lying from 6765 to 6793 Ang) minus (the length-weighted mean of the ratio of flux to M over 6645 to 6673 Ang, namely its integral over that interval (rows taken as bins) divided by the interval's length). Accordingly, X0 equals 5.97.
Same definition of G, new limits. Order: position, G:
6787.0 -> 0.381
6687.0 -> 0.393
